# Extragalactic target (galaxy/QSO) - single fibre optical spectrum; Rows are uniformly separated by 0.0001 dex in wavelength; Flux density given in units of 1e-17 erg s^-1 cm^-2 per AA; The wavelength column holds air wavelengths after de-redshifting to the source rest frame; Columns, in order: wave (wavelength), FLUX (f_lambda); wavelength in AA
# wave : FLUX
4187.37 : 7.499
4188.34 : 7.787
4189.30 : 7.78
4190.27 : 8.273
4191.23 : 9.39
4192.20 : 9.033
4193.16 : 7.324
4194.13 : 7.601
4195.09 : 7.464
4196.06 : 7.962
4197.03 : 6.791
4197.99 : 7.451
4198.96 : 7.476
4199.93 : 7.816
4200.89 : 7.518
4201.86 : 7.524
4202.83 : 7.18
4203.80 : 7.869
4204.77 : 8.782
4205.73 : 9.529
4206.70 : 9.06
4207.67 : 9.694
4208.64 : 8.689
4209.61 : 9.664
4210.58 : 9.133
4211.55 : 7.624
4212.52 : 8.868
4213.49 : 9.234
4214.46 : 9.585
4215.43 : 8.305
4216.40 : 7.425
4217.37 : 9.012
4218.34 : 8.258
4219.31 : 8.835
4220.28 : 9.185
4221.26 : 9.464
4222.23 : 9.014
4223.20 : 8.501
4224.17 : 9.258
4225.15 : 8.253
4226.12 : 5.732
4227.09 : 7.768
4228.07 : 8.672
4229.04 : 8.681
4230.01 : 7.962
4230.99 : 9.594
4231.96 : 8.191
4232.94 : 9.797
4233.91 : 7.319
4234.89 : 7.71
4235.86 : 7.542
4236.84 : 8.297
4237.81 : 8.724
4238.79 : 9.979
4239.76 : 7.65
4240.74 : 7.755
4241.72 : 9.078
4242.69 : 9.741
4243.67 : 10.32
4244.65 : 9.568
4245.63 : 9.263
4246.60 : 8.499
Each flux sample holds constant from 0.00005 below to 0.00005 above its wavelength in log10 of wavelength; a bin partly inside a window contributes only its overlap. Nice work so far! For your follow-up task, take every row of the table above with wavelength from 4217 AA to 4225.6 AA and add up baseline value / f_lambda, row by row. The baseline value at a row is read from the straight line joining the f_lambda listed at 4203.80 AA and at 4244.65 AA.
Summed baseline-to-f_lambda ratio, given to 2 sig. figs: 8.7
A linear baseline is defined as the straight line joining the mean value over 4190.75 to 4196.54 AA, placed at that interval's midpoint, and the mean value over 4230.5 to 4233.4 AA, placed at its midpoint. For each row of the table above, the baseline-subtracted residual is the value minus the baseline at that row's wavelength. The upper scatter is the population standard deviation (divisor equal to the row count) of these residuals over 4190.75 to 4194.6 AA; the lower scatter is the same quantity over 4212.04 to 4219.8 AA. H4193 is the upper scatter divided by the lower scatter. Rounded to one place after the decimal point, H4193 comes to 1.4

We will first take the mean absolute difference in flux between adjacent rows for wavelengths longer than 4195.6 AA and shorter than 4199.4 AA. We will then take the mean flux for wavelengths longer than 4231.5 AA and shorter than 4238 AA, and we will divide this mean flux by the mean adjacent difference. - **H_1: 13.3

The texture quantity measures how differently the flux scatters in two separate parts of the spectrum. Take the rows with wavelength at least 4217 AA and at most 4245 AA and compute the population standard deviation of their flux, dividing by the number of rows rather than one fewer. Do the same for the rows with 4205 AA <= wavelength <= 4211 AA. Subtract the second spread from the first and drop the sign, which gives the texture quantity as 0.59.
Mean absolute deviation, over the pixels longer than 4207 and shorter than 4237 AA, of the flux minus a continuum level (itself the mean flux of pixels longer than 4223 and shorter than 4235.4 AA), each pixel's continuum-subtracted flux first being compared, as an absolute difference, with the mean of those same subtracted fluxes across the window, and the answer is 0.70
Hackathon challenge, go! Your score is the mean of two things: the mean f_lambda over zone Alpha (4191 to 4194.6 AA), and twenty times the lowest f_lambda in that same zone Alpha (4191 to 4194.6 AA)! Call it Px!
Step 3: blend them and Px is 77.4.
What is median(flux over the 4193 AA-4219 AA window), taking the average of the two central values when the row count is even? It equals 8.0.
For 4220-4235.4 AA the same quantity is 8.6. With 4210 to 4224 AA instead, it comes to 8.9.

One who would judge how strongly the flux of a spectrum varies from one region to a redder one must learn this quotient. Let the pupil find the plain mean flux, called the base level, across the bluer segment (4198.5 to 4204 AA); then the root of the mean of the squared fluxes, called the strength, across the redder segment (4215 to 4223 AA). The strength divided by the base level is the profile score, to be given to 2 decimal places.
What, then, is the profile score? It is 1.15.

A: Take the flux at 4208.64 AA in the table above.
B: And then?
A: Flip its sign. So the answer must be -8.69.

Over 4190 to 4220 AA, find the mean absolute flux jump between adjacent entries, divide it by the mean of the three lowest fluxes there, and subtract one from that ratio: -0.899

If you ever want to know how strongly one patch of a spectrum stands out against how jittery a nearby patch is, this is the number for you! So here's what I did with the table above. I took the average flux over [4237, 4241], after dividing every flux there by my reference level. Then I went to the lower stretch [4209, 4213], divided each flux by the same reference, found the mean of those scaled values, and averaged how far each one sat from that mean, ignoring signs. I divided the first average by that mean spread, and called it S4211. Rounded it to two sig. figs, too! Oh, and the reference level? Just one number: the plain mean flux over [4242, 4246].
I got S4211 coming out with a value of 14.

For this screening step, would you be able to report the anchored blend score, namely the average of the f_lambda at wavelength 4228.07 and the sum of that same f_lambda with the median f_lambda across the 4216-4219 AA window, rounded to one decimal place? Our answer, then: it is 12.8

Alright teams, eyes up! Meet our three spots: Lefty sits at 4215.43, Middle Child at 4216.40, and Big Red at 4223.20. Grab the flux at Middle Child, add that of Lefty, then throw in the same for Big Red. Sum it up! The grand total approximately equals 24.2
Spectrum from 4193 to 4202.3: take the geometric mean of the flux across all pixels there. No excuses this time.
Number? 7.49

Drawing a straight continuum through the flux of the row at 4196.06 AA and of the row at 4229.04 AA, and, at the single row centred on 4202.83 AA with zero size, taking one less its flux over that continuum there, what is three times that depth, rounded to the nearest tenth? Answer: 0.3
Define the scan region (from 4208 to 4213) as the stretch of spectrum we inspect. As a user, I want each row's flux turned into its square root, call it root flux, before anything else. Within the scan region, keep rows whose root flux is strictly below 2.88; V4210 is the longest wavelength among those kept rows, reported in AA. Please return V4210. 4211.55 AA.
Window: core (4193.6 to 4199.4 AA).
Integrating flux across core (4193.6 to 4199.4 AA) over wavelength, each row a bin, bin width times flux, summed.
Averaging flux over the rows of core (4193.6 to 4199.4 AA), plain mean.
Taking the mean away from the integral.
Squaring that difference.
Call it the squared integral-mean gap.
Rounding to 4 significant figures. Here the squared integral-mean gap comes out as 1280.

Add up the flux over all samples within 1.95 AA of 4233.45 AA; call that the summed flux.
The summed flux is 33.0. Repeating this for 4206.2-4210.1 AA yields 37.1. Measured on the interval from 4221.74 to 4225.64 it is 35.0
